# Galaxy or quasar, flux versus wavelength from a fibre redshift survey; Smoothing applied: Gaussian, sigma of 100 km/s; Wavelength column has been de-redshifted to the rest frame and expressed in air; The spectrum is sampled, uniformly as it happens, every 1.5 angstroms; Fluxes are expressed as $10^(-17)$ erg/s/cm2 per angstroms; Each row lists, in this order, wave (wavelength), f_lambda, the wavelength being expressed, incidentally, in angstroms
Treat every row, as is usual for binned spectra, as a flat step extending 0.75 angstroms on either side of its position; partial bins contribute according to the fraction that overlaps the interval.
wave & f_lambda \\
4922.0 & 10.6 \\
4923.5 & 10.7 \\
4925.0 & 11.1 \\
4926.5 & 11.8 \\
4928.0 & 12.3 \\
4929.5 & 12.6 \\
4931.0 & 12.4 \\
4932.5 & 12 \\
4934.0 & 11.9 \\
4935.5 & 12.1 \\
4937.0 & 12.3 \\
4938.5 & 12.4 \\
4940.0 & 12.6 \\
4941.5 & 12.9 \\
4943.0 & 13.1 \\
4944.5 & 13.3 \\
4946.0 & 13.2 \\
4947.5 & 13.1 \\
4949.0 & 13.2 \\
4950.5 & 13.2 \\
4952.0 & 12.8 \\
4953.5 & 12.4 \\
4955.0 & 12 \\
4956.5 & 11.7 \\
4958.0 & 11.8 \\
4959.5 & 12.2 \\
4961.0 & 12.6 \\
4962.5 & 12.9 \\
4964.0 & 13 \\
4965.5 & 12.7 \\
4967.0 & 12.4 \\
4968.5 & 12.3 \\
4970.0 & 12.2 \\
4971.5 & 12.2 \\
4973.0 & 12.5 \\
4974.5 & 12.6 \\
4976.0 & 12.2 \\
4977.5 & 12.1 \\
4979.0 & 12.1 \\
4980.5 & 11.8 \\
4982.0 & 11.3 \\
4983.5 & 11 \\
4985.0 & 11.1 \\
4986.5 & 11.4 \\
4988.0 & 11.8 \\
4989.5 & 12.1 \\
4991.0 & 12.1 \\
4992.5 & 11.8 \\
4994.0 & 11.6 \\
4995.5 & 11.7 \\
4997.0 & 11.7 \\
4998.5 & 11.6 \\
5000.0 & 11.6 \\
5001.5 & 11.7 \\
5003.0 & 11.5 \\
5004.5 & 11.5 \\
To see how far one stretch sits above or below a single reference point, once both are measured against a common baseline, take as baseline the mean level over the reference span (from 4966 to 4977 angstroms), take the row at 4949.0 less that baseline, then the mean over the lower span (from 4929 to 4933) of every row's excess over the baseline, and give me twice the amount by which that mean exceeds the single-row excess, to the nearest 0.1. -1.7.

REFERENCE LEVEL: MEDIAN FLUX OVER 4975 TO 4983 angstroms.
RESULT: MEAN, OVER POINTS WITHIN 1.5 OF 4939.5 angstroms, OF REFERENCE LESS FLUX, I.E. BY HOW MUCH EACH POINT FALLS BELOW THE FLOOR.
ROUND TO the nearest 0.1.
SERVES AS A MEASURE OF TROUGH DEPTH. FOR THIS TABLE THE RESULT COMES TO -0.4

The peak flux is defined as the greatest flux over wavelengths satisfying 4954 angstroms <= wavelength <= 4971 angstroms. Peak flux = 13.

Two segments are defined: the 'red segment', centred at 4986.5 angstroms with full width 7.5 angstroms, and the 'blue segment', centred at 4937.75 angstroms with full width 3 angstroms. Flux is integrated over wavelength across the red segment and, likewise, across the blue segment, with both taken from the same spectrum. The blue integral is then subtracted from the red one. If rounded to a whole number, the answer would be 49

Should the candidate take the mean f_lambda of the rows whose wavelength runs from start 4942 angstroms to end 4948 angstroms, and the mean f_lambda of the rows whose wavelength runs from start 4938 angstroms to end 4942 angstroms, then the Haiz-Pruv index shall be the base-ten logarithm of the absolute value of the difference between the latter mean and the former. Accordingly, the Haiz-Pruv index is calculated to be -0.3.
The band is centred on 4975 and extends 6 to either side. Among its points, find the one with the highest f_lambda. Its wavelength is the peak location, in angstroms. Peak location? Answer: 4974.5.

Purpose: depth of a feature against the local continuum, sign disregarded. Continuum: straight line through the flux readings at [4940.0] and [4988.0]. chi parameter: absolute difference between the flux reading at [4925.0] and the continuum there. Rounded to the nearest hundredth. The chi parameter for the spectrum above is 1.75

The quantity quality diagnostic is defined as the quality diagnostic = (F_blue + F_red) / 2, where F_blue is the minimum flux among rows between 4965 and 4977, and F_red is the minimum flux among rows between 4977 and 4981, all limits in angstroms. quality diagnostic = 12.0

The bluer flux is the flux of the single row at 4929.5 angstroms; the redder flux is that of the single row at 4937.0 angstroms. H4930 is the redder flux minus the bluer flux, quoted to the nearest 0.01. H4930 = -0.30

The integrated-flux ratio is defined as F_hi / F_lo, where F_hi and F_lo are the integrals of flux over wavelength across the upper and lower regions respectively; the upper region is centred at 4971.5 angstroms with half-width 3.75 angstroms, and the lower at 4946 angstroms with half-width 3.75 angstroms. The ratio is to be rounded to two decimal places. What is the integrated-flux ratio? 0.94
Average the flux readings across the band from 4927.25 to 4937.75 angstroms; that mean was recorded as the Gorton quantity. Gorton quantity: 12.2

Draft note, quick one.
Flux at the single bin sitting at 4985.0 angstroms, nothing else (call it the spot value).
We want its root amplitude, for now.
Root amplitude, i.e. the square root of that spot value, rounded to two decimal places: 3.33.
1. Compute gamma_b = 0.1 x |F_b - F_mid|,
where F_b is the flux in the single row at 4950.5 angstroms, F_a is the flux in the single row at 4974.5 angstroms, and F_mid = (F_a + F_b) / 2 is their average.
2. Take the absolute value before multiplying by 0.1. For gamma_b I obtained 0.030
